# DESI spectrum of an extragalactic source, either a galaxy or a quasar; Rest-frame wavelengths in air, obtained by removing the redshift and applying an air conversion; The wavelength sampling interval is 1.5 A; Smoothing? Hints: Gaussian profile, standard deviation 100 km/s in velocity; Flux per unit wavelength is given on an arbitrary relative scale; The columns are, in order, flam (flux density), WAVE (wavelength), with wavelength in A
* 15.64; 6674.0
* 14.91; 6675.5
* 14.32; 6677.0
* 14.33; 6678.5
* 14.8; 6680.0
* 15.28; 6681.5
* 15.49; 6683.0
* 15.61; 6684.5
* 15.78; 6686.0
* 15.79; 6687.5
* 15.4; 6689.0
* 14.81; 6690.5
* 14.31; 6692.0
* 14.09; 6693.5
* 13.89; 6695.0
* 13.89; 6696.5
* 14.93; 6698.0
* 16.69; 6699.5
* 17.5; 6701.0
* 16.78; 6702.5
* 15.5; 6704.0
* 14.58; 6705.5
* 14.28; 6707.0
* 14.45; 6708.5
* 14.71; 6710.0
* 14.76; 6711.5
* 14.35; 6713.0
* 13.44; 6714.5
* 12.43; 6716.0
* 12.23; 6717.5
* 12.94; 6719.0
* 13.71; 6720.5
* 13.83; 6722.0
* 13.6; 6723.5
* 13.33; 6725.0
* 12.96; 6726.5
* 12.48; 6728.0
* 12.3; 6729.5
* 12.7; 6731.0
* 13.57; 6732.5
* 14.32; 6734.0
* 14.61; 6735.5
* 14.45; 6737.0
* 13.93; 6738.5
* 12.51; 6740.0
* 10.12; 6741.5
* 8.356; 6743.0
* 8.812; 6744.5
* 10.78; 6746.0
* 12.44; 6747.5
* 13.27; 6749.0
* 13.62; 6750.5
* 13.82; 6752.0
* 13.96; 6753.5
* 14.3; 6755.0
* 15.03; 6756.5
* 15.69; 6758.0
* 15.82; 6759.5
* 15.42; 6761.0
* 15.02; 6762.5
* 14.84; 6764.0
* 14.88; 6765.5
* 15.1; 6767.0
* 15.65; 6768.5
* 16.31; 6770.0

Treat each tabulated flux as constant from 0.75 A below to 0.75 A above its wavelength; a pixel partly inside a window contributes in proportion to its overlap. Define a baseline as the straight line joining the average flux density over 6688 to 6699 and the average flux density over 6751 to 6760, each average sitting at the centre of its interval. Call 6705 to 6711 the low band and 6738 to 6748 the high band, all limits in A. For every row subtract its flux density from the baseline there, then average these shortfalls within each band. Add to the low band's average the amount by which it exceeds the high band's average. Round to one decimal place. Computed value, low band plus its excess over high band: -3.6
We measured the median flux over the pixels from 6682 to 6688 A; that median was 15.7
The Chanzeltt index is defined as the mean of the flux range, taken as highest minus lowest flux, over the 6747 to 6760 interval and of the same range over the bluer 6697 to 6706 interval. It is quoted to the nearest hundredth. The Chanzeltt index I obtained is 3.15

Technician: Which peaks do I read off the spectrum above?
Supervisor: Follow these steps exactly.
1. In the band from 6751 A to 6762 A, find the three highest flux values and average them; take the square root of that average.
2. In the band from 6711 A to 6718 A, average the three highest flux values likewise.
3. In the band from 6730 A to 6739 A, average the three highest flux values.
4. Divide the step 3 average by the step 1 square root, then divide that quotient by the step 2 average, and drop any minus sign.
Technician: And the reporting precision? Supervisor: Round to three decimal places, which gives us 0.258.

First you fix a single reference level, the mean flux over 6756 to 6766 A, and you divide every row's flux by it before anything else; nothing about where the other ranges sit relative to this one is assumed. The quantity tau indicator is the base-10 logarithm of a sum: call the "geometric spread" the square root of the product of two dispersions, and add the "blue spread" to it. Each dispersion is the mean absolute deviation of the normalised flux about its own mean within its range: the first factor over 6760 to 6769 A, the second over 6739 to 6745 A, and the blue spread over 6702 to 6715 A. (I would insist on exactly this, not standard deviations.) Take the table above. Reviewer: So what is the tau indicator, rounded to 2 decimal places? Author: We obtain -1.10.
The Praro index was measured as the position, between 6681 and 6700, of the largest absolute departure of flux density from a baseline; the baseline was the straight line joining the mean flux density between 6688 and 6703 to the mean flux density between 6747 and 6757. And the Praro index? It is 6699.5 A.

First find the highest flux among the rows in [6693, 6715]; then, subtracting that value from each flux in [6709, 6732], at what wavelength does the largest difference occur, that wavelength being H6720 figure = 6711.5 A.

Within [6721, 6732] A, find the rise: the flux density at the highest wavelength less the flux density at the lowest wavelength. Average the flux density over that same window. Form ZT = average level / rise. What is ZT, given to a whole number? -12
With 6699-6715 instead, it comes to -5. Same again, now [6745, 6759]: 3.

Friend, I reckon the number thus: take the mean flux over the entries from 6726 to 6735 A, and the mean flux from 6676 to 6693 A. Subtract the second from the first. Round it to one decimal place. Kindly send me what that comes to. -2.0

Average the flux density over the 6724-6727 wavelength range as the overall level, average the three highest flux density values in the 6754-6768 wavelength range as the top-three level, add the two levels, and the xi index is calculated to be 28.8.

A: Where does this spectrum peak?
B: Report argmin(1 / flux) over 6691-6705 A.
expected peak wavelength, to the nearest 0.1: 6701.0 A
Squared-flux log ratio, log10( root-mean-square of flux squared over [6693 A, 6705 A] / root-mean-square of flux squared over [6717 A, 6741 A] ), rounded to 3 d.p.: 0.131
